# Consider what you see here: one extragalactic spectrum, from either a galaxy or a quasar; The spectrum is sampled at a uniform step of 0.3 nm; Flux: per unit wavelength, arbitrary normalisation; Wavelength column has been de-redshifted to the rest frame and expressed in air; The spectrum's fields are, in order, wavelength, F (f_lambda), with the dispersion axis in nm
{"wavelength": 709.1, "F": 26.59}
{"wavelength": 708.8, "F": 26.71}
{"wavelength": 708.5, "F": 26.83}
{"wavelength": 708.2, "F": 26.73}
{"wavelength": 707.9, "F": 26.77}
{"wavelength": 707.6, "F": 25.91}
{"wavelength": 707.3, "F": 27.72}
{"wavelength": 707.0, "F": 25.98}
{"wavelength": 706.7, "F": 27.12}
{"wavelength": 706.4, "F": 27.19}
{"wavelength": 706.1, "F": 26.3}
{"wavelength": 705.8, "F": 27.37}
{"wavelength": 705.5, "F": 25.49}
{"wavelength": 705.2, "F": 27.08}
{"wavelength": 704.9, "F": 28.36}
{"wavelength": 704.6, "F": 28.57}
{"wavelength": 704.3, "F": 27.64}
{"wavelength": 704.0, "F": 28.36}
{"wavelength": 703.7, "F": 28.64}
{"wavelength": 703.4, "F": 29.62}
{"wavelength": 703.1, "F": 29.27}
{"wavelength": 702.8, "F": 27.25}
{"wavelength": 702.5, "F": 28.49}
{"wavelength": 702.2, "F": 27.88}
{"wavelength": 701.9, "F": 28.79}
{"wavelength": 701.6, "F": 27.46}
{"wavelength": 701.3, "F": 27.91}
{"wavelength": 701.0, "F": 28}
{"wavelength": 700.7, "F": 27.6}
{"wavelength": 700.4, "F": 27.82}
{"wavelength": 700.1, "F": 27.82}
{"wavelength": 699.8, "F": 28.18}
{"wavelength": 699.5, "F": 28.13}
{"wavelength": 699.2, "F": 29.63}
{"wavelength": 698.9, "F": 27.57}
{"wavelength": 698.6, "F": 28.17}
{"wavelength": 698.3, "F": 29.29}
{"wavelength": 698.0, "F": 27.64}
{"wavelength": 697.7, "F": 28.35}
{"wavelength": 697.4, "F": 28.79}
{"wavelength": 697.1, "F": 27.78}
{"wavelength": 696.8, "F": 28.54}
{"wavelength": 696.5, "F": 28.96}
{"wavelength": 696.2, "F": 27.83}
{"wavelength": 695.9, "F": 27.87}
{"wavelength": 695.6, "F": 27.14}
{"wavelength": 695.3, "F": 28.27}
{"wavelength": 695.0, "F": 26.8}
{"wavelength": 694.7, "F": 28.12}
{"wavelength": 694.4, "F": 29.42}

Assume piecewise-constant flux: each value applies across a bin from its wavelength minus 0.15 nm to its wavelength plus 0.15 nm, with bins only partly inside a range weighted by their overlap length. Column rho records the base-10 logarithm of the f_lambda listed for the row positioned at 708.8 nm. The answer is 1.43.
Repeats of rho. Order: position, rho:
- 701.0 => 1.45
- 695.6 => 1.43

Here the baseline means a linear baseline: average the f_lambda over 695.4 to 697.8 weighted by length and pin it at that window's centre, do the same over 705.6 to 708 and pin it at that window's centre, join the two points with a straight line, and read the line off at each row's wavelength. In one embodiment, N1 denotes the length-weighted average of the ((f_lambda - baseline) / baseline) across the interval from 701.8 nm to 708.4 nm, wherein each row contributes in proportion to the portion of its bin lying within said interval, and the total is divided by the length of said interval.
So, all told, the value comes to 0.020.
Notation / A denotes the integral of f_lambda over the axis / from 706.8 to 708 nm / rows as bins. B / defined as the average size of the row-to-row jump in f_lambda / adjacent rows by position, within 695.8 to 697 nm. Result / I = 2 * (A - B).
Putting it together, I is 62.8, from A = 31.9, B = 0.5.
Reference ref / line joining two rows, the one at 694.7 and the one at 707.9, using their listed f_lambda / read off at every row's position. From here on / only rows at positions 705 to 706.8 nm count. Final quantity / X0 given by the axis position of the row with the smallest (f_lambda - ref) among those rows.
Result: 705.5 nm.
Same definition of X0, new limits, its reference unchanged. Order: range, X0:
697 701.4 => 698.0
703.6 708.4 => 705.5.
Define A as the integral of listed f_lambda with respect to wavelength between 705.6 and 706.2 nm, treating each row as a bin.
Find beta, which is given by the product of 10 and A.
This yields 161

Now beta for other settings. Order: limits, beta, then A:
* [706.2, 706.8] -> 163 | 16.3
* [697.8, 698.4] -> 170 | 17.0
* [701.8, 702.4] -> 170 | 17.0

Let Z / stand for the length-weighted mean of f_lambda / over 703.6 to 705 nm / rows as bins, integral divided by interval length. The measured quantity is 28.30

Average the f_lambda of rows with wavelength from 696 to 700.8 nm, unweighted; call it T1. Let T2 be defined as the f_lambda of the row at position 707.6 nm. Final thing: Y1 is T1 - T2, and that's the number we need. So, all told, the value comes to 2.3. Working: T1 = 28.3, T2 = 25.91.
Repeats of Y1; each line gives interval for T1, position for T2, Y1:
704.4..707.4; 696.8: -1.4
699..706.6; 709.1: 1.4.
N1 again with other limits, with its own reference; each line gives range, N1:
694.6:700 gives 0.004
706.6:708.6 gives 0.002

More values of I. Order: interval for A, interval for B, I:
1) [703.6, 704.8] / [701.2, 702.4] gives 66.1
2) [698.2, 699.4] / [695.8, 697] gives 67.6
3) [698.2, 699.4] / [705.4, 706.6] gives 66.1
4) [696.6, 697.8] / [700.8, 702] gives 66.9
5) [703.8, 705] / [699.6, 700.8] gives 67.4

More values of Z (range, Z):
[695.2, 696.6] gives 27.97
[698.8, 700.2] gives 28.31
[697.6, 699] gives 28.22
